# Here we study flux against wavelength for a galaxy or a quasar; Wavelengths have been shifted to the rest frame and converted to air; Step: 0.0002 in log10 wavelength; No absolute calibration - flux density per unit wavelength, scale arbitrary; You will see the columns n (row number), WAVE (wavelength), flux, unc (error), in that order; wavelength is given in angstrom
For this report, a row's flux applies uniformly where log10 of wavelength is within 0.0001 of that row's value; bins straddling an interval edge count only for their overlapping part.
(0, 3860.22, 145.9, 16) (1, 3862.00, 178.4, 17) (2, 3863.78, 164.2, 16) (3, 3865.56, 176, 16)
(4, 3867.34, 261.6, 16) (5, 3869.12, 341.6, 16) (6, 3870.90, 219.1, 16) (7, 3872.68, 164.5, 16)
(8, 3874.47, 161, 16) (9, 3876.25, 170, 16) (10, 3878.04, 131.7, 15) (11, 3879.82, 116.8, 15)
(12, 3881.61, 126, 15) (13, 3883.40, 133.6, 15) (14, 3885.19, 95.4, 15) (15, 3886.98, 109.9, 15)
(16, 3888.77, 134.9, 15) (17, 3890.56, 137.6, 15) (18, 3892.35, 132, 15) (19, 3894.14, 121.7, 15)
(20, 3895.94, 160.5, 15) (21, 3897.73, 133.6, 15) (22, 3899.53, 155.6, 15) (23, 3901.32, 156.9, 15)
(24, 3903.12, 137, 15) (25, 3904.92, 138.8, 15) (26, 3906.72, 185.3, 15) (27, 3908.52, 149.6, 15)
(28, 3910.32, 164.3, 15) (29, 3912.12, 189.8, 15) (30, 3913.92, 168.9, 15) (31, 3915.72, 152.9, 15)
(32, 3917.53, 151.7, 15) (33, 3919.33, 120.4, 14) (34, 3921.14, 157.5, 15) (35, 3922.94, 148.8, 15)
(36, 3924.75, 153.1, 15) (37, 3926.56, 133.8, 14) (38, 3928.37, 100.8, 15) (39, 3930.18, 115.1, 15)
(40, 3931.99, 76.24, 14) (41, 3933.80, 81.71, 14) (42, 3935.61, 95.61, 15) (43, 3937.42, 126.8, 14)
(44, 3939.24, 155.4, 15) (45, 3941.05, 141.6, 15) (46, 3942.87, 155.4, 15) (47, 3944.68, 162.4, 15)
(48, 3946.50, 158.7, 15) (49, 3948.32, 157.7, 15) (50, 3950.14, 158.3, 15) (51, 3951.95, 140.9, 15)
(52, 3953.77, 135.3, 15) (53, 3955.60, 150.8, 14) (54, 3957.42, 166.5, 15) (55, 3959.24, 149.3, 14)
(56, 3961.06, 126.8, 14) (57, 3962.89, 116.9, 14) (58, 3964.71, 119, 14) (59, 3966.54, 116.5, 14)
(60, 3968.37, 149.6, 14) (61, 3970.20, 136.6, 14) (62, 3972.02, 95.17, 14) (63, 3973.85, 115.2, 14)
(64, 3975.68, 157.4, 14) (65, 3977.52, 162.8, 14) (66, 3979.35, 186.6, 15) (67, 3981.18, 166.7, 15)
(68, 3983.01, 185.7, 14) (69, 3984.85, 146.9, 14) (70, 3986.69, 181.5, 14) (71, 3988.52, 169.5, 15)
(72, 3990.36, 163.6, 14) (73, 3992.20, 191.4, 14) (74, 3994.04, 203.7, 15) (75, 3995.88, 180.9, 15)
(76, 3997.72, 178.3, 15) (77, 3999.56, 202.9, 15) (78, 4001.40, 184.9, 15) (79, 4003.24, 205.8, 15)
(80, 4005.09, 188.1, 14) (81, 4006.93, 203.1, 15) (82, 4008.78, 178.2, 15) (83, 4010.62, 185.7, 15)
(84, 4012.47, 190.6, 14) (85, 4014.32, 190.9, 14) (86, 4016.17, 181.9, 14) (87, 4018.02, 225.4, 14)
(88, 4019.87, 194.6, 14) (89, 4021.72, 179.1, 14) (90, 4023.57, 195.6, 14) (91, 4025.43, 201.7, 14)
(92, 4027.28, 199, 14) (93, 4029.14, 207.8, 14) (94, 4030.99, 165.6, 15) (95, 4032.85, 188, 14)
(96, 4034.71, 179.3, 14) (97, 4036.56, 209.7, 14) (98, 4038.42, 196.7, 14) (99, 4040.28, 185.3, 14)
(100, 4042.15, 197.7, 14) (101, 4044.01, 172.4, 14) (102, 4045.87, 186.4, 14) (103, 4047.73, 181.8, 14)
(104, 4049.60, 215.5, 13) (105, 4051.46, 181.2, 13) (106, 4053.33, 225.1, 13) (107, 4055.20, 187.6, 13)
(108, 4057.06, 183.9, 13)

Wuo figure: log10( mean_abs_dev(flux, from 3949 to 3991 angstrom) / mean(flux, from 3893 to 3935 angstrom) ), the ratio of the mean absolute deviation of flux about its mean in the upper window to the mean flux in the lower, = -0.85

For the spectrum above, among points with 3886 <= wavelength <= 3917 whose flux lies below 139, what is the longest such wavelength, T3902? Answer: 3904.92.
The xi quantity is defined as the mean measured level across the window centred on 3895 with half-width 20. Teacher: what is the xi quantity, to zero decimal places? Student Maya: 143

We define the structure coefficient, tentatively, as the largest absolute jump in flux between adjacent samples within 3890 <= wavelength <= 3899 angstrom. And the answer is 38.8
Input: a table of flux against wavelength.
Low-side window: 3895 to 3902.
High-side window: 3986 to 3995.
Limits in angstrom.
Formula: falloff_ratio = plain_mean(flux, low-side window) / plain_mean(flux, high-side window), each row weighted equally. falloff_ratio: 0.83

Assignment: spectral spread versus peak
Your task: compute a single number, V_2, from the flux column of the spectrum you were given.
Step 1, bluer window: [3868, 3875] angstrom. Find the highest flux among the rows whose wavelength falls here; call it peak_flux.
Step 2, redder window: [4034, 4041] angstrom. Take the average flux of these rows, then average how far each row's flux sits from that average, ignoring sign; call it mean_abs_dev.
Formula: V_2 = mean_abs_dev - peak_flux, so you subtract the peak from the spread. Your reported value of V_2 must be -331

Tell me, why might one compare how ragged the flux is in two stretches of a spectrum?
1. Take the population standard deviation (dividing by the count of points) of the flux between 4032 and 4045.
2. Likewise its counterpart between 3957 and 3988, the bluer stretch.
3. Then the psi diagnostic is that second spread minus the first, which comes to 15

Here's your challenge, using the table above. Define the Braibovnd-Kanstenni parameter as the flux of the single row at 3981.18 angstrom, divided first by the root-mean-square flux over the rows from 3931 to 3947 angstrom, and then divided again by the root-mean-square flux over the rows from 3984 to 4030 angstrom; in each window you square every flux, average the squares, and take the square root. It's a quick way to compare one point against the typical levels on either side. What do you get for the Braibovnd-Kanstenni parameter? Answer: 0.0066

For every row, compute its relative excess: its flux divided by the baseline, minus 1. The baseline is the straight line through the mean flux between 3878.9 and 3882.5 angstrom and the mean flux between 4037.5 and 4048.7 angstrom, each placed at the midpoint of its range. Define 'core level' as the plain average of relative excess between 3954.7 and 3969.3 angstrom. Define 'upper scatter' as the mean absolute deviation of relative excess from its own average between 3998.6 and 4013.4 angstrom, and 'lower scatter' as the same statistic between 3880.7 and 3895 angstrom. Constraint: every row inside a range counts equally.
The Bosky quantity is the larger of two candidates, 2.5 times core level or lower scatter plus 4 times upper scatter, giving 0.316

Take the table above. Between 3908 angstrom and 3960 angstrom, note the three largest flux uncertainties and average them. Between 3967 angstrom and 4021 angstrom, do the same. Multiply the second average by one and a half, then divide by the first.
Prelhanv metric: 1.50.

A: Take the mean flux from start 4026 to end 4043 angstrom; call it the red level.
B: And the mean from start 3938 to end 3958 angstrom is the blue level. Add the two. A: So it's 345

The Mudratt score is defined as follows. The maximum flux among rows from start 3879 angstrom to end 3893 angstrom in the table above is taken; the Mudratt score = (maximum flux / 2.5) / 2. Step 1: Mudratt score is 28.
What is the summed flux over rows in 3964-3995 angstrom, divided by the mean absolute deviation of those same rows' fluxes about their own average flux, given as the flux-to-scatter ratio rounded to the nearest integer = 107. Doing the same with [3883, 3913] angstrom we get 130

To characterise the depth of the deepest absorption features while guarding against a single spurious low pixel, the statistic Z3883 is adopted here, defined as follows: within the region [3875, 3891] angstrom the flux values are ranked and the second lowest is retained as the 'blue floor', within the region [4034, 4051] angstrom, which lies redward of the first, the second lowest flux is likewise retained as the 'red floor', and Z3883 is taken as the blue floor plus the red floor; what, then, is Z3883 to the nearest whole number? 289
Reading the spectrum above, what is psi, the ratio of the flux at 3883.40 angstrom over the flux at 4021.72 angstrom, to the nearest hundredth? 0.75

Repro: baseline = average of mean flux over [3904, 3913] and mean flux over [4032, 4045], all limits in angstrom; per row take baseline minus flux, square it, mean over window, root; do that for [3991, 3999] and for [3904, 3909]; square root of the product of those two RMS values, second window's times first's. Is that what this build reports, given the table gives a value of 20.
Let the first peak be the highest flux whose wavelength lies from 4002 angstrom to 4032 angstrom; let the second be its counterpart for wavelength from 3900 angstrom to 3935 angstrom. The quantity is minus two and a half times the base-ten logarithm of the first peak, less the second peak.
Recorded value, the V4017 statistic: -196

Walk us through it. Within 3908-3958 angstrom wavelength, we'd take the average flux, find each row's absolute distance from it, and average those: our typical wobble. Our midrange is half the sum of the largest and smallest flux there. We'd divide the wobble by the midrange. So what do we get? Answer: 0.16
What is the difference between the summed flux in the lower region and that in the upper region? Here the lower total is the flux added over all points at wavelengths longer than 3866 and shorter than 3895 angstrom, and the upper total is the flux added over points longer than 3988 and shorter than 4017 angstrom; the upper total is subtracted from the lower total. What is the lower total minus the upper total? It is -442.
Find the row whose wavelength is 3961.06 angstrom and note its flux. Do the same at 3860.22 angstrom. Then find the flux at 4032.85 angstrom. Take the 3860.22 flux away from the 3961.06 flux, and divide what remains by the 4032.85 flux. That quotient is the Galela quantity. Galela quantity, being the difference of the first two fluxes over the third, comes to -0.10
